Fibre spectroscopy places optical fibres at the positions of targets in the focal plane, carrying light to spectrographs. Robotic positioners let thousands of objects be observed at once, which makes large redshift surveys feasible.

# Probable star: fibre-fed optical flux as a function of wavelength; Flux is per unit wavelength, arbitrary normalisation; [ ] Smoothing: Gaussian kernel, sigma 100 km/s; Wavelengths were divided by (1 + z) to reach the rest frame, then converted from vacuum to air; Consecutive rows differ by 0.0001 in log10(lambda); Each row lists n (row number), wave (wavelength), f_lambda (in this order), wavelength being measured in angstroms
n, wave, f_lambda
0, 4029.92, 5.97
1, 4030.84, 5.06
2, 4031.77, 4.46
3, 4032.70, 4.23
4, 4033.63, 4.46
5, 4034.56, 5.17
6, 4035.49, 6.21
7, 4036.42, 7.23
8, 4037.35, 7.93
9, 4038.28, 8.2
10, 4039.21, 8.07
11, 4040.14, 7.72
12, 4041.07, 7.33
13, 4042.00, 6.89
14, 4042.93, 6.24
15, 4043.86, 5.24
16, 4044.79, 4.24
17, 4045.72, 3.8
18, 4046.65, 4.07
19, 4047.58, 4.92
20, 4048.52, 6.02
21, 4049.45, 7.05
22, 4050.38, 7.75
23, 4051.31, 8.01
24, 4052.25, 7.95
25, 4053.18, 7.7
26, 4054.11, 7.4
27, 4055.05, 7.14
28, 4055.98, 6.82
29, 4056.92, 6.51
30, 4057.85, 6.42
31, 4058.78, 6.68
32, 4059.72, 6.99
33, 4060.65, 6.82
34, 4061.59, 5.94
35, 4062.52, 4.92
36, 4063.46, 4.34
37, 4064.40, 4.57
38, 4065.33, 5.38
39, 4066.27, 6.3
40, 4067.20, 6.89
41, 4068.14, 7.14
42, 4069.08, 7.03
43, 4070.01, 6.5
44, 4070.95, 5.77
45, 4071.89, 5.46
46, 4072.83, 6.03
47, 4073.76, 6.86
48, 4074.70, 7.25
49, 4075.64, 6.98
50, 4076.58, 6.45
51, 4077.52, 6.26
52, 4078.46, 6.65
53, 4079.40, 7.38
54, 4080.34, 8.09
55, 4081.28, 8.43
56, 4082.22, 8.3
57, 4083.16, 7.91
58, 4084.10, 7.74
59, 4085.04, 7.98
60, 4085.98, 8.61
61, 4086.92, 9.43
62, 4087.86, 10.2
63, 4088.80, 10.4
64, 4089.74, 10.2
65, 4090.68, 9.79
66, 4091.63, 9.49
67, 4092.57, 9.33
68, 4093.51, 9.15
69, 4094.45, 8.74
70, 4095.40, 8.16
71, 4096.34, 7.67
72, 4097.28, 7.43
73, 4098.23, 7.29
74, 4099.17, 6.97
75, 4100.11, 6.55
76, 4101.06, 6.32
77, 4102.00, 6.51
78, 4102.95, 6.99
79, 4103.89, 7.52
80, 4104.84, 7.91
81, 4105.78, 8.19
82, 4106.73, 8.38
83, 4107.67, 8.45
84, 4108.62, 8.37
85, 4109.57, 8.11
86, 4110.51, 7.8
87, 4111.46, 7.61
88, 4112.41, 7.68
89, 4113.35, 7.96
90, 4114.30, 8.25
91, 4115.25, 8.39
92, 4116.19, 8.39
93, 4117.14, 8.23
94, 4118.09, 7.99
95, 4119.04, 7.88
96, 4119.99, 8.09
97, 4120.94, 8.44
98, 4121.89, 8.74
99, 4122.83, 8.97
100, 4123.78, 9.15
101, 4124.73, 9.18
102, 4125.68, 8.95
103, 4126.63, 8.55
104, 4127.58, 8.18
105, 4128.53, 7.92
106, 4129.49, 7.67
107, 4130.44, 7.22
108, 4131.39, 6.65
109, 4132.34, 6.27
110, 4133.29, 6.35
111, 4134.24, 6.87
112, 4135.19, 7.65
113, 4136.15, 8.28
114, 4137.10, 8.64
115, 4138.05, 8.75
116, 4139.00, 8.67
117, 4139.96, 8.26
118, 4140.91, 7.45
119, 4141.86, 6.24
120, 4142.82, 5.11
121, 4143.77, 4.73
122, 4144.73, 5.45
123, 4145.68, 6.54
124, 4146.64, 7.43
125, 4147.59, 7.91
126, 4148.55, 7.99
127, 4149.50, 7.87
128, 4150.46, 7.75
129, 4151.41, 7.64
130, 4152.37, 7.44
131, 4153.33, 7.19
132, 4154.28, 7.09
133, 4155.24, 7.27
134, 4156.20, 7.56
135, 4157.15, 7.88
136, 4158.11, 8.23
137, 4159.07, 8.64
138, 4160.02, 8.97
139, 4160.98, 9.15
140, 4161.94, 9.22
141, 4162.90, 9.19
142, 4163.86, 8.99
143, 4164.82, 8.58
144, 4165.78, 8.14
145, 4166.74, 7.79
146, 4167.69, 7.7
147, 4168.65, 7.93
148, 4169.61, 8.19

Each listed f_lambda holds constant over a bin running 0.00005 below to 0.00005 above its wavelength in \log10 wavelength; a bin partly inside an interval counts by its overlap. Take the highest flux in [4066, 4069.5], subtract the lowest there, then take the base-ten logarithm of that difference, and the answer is -0.1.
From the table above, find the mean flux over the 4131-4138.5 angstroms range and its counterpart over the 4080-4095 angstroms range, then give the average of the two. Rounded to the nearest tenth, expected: 8.2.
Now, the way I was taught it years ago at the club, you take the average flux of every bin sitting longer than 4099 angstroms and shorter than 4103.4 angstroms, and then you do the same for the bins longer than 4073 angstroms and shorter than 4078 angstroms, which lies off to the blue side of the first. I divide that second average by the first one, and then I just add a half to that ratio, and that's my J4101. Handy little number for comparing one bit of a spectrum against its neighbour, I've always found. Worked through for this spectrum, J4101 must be 1.51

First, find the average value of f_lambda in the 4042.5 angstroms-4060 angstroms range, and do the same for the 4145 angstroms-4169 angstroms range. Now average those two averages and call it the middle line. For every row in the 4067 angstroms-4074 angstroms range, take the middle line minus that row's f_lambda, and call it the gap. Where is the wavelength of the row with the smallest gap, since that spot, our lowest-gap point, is 4068.14 angstroms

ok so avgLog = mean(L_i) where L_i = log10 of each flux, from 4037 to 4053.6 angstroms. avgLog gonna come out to 0.81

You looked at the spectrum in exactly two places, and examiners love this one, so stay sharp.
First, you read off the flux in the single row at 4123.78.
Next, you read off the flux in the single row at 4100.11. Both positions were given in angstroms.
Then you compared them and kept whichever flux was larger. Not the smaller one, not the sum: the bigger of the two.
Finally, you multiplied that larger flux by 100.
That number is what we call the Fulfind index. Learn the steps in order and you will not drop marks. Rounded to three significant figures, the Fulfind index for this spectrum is 915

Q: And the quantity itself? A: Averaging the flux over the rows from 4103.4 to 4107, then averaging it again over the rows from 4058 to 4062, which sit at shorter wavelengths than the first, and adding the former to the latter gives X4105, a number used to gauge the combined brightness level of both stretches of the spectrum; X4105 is 14.6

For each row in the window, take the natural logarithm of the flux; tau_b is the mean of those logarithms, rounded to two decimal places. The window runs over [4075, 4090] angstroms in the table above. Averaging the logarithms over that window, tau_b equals 2.09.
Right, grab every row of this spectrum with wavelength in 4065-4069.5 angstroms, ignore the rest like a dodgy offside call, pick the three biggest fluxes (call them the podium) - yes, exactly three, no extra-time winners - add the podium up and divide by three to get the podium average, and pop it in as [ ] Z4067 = 7.0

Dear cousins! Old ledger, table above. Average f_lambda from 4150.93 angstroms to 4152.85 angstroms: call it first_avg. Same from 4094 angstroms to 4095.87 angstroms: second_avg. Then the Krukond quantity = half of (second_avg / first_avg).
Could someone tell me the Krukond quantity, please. 0.56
